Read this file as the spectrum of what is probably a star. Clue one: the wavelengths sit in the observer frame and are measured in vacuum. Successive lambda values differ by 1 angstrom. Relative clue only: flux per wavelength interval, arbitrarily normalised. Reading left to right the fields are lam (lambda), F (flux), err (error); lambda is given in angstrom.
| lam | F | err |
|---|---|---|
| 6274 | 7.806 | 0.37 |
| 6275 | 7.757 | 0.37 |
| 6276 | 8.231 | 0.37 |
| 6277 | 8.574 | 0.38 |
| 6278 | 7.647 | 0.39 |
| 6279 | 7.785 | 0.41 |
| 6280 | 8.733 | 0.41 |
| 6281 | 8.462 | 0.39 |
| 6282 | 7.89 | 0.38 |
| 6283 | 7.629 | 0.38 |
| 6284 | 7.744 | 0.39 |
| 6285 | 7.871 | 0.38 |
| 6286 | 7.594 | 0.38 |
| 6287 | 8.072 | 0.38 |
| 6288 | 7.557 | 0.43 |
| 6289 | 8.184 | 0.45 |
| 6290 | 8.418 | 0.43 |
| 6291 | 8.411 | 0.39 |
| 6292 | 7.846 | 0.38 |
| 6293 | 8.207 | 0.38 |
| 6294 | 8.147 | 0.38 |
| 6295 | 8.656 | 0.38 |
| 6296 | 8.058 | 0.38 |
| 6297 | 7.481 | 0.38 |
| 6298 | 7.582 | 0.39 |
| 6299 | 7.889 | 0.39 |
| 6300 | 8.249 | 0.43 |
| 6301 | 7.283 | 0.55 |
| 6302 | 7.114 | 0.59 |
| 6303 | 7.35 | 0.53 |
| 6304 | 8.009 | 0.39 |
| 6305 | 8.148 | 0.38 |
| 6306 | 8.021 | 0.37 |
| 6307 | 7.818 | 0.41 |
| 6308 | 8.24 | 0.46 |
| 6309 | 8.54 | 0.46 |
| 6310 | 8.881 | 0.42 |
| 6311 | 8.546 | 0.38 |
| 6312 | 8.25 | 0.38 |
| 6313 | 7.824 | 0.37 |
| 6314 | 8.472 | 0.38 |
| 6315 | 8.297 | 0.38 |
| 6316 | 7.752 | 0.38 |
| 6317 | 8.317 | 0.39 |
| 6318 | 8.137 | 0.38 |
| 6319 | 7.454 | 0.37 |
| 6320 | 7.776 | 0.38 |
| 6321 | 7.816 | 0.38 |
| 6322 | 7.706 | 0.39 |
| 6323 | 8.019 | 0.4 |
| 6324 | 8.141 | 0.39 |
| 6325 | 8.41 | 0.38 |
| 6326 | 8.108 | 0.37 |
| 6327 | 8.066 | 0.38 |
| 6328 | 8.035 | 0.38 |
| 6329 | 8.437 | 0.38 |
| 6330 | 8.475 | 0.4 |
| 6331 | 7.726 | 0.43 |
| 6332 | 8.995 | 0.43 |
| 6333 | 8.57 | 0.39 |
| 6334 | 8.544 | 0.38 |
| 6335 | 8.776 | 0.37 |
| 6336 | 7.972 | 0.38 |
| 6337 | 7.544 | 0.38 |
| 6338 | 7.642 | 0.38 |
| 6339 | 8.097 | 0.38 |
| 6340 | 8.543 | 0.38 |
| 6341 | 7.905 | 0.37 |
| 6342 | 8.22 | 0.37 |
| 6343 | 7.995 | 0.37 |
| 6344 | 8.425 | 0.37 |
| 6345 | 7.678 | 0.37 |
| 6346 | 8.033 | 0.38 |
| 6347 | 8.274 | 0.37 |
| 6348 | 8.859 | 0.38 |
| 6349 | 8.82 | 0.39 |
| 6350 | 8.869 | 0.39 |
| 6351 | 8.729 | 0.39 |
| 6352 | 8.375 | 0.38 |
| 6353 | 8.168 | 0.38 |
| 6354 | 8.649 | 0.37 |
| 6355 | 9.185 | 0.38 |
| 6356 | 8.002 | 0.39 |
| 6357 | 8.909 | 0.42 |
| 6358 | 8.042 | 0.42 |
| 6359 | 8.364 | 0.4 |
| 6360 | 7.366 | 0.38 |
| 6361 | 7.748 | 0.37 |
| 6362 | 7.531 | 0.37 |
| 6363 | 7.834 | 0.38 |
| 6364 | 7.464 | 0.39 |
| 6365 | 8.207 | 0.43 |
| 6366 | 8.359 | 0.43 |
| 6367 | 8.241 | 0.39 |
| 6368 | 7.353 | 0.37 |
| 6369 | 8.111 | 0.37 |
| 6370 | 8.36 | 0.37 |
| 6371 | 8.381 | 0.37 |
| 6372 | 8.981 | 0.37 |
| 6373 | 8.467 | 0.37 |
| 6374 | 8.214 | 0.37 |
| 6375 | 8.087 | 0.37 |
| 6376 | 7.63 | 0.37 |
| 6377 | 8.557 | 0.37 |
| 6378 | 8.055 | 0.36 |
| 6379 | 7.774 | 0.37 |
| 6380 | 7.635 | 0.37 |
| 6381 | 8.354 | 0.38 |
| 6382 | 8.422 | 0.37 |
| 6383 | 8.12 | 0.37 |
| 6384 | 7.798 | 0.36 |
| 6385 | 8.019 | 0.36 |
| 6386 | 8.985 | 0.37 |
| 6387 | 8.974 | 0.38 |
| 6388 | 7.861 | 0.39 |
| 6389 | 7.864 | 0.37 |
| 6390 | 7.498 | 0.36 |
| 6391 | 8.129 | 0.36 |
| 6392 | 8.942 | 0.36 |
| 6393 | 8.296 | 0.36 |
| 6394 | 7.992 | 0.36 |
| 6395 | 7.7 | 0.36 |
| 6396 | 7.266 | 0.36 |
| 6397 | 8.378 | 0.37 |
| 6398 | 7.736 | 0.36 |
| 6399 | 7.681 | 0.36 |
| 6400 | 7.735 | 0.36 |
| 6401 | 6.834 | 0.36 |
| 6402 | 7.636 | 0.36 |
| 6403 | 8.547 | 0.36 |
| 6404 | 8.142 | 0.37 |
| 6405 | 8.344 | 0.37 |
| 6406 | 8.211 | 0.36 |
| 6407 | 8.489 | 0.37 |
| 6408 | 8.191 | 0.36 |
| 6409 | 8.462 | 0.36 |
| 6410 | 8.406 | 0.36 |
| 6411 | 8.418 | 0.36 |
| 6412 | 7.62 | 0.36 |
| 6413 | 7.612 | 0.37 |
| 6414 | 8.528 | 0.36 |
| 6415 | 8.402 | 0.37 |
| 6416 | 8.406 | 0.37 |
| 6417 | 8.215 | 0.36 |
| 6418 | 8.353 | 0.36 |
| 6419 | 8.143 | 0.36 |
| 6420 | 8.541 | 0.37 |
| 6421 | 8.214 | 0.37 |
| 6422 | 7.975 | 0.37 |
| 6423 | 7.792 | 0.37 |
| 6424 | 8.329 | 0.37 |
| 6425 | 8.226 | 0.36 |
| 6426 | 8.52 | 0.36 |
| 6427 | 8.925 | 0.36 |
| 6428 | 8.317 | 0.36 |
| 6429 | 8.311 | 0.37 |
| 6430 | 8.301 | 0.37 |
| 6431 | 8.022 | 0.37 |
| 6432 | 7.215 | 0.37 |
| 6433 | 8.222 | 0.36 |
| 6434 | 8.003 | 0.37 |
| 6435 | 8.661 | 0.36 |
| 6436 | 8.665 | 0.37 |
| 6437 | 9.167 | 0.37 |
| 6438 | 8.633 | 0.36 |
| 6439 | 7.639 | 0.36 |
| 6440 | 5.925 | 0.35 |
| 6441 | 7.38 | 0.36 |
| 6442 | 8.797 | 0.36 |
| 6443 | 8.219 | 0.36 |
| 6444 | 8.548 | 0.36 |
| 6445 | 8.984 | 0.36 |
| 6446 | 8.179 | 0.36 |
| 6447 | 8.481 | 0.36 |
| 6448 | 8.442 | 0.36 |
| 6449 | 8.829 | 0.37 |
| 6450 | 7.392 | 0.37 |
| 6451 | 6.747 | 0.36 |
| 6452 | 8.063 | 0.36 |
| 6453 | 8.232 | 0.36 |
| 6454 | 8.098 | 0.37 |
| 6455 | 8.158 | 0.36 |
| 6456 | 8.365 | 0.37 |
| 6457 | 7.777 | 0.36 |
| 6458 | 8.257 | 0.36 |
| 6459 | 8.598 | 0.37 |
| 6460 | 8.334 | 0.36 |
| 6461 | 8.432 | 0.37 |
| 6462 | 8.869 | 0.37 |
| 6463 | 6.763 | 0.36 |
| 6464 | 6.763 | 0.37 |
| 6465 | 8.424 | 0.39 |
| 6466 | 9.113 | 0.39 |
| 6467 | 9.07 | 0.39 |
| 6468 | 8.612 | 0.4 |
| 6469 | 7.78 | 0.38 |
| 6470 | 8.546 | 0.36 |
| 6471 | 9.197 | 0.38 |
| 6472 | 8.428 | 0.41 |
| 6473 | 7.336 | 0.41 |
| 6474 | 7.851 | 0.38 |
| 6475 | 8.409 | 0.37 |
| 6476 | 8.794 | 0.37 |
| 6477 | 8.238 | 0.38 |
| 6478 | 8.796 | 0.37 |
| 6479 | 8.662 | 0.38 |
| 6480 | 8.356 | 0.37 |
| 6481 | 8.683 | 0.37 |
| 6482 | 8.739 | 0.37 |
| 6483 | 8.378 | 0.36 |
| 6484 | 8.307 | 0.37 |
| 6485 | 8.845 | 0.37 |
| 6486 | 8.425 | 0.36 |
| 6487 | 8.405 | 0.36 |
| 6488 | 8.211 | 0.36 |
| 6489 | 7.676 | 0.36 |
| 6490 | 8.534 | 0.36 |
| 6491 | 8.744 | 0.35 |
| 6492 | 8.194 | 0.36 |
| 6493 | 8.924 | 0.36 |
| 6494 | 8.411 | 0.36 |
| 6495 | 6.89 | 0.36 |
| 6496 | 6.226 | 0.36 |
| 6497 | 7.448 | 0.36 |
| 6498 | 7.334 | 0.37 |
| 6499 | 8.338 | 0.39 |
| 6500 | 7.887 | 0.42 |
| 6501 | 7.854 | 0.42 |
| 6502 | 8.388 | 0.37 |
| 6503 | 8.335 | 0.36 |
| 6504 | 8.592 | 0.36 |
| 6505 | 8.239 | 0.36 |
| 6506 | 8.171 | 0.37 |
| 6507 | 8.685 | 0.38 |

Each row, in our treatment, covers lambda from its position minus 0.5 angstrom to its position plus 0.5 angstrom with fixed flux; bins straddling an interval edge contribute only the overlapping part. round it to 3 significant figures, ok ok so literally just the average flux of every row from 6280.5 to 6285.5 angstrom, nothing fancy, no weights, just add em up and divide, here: 7.92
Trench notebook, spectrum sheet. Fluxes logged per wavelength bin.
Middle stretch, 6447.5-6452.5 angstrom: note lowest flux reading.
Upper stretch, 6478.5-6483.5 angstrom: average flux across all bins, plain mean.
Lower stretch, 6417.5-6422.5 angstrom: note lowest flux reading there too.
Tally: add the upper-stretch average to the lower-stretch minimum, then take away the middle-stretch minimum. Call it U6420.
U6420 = 9.8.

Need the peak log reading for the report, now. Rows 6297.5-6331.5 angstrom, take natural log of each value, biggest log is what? 2.18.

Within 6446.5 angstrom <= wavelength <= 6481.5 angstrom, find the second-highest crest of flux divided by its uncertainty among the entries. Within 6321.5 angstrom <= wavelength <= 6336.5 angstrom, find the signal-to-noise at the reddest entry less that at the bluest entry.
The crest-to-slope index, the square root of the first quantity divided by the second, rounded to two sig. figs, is 4.4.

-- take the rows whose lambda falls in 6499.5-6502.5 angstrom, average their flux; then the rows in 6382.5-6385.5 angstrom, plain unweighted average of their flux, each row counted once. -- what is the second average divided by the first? 0.992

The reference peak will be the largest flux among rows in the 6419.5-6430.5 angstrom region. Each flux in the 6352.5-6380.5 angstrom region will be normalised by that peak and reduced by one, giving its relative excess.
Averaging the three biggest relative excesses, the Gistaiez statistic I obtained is 0.011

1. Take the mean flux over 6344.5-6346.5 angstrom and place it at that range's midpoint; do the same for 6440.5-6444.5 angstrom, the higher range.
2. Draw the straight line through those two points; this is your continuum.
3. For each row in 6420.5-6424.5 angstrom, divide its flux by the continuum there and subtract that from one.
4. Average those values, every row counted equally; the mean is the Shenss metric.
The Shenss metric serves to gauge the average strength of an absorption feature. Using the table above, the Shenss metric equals 0.01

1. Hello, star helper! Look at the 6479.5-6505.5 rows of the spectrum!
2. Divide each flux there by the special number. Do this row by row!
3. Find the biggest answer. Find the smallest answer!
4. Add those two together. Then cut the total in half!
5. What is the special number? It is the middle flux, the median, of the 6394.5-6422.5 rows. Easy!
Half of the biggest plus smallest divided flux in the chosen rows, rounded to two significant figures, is 0.92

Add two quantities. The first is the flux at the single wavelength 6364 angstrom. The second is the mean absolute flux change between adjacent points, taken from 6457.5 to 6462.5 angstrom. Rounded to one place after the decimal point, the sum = 7.7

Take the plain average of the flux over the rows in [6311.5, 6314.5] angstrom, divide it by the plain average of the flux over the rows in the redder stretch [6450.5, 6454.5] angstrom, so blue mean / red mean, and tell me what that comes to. 1.05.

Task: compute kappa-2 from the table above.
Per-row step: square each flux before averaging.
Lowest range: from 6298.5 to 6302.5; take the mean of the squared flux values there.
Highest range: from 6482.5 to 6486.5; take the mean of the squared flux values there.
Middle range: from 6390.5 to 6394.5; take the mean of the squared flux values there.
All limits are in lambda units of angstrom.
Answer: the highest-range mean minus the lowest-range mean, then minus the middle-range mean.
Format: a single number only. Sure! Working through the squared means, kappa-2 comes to -56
